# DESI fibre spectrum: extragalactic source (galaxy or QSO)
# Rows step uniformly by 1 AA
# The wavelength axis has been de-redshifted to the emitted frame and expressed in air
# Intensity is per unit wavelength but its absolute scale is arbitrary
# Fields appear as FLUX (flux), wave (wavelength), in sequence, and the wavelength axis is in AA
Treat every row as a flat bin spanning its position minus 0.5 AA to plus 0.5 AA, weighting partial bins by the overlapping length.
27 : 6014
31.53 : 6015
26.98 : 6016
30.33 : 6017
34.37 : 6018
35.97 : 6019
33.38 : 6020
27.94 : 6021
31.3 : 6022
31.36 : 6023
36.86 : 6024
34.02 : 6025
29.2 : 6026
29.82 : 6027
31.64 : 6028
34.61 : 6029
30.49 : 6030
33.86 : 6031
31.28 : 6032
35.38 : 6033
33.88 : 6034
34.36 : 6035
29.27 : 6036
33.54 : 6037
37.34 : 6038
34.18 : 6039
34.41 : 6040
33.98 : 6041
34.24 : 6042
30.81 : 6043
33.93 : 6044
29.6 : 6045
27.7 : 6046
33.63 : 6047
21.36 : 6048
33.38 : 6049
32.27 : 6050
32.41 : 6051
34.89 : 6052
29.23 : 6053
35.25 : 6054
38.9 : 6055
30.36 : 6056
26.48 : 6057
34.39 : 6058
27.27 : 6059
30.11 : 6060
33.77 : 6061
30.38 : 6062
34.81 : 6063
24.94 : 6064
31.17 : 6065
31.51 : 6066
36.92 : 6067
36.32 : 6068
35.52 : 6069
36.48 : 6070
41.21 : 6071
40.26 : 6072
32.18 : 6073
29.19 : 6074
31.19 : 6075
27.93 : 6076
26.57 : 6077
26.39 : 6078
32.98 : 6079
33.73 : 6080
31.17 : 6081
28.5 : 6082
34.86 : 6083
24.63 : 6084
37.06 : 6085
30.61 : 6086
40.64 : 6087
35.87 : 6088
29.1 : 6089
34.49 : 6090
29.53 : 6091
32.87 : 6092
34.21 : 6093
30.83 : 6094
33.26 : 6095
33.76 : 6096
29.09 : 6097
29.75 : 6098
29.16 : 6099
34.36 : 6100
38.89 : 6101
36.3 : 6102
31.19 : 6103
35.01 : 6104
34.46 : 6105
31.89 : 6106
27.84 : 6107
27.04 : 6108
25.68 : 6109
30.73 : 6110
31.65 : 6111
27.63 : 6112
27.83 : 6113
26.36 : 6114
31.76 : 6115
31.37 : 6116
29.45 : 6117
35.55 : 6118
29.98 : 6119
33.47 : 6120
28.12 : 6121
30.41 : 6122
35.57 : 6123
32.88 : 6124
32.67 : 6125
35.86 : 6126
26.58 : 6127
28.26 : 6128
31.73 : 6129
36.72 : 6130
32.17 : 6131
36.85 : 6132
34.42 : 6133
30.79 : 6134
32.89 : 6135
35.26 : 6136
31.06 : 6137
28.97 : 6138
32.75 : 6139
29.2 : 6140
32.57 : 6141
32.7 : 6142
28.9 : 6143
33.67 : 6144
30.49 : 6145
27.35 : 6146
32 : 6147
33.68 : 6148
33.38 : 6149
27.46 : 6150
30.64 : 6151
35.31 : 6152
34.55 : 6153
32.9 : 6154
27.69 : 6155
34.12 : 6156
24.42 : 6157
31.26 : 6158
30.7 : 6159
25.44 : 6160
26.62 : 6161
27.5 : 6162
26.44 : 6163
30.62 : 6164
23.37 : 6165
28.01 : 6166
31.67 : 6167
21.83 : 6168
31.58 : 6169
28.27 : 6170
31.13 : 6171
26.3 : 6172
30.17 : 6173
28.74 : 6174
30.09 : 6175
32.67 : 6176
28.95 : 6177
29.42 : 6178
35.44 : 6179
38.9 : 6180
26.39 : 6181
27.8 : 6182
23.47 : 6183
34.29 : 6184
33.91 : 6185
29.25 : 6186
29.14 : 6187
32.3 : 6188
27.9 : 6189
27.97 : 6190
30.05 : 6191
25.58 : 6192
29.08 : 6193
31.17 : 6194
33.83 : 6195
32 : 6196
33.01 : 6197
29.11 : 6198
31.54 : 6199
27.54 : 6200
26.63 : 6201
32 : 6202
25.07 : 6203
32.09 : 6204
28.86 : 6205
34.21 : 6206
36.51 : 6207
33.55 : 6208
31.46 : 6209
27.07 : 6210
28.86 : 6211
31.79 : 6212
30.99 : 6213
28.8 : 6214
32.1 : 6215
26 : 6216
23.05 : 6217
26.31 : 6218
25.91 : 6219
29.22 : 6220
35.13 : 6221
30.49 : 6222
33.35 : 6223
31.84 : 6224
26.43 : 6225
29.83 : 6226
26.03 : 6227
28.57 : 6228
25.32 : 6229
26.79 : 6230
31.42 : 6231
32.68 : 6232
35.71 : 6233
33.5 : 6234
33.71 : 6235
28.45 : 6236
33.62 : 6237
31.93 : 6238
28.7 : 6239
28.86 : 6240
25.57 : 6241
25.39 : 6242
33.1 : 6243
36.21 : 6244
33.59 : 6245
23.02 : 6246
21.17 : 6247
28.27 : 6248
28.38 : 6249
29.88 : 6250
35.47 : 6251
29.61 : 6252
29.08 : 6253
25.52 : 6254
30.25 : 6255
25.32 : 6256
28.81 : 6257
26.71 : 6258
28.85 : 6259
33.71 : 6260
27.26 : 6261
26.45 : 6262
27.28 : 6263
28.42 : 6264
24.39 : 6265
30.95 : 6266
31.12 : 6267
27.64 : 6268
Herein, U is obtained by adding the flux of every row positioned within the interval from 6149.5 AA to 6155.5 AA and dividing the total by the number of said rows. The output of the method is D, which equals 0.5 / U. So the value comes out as 0.0159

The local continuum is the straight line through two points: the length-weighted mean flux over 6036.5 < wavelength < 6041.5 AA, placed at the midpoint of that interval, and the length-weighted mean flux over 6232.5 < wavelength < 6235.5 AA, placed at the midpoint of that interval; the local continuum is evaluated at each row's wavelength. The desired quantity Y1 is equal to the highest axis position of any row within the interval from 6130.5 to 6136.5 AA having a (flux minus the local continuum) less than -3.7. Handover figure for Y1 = 6134 AA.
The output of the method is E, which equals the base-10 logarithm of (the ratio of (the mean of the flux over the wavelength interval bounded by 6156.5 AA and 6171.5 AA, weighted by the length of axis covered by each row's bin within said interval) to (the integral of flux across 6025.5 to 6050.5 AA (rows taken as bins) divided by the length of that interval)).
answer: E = -0.06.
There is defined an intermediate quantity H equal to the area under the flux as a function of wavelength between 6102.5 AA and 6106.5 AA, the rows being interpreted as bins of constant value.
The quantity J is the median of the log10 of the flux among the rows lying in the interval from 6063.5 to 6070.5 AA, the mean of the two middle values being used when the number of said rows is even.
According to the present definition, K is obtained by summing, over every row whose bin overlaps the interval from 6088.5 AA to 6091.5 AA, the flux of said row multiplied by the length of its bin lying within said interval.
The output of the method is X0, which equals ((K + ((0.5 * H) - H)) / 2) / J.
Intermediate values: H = 133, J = 1.55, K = 93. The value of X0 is 9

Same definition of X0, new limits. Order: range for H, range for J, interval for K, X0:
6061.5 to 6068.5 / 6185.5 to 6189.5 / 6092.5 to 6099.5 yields 37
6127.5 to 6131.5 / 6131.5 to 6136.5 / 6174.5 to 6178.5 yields 18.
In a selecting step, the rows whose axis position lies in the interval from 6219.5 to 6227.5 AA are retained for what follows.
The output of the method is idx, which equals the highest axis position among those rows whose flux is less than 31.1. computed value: 6227 AA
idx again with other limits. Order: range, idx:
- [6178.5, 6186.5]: 6186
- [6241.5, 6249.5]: 6249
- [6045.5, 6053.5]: 6053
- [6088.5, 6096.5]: 6094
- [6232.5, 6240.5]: 6240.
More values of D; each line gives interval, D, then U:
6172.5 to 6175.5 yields 0.0169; 30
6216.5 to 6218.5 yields 0.0203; 25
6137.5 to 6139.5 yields 0.0162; 31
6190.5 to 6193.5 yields 0.0177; 28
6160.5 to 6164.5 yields 0.0180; 28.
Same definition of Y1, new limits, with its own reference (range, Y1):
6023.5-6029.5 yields 6027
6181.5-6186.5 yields 6186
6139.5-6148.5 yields 6146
